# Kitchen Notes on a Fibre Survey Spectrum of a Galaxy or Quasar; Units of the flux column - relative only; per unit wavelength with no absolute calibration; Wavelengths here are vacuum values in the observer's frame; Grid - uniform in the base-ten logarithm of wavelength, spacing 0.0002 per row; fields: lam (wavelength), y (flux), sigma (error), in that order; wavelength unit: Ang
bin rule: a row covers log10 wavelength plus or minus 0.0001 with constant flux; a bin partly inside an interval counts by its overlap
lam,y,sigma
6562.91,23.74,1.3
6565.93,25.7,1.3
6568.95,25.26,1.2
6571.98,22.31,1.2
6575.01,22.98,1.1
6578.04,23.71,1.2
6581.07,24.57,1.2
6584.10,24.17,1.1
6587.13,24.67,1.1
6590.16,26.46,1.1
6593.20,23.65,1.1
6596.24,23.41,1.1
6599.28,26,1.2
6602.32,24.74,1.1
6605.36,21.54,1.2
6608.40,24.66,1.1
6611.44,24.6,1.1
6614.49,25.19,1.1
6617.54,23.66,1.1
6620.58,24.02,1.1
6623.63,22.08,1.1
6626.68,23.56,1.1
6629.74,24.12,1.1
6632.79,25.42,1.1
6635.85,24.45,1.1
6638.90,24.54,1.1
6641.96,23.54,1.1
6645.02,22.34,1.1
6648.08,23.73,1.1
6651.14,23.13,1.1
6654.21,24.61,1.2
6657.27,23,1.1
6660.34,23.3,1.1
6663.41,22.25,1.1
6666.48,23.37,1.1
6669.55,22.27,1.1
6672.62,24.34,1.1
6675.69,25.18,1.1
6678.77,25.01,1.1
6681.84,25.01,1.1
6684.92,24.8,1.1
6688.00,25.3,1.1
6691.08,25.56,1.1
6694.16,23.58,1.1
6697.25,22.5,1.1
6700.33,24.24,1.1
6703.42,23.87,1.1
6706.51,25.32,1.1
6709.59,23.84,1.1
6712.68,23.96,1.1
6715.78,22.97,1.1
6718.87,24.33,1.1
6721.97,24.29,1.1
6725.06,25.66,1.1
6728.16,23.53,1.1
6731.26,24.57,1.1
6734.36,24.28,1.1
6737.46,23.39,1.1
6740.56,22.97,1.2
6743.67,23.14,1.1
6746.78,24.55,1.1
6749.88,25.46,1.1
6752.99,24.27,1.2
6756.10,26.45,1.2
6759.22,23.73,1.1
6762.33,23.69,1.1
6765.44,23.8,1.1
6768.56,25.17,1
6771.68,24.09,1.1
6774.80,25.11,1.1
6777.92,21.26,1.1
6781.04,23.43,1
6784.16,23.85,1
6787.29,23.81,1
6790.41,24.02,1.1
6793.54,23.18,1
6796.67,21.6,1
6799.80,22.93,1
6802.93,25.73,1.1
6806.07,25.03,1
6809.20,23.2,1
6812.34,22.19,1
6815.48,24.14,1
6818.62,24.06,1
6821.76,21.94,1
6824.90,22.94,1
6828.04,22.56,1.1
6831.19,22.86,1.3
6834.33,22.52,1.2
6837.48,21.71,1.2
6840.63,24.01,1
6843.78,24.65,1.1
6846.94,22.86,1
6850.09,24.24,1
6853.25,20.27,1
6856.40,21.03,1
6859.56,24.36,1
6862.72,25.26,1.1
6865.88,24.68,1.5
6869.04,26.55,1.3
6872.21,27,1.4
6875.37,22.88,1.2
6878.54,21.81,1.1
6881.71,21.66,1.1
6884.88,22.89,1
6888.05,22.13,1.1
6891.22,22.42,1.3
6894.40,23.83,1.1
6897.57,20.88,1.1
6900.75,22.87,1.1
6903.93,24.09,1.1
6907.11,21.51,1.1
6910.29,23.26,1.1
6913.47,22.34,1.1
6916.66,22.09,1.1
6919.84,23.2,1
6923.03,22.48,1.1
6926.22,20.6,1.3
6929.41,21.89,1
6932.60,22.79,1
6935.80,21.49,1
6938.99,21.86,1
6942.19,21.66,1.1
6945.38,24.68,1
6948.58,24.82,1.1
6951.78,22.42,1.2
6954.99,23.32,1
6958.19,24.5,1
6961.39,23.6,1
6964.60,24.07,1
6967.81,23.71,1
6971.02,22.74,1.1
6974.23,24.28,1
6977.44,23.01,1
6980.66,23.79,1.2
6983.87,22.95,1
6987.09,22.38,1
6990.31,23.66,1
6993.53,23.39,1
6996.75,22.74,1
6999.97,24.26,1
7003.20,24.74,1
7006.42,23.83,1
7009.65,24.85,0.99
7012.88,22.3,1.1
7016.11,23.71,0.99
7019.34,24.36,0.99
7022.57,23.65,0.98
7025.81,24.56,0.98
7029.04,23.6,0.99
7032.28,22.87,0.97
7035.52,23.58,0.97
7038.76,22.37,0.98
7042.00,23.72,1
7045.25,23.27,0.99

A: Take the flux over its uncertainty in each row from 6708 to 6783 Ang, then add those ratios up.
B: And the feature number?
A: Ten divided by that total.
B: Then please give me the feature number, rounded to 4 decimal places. 0.0191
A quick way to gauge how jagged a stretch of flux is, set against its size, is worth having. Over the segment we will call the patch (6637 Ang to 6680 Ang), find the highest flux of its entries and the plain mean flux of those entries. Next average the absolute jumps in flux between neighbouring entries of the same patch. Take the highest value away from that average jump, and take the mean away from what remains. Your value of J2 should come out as -47.7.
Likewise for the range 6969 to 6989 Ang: -46.5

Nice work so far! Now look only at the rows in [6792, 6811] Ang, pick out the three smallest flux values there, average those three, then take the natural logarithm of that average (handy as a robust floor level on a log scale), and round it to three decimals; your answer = 3.117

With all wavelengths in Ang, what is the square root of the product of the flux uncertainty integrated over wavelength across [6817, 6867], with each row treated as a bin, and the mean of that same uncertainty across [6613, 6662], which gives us 7.8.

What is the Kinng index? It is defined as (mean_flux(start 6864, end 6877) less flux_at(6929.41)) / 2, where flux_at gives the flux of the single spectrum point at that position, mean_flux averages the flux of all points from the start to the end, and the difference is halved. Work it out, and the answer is 1.7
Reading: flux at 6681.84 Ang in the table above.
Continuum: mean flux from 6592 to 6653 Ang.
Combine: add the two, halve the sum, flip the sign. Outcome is -24.5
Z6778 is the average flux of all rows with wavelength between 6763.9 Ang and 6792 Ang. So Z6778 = 23.8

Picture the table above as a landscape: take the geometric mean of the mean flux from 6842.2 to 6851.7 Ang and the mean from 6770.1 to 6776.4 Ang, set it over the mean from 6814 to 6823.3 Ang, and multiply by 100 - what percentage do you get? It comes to 104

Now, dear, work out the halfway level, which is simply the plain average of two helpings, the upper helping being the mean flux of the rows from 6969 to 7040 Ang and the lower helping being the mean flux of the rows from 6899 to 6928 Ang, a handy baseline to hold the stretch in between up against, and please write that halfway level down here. 23.0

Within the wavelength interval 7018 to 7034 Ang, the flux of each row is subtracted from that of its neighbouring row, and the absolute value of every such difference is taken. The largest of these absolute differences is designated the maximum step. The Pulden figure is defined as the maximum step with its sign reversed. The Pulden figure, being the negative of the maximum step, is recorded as -1.0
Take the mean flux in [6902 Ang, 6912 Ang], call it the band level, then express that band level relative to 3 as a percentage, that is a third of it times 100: 765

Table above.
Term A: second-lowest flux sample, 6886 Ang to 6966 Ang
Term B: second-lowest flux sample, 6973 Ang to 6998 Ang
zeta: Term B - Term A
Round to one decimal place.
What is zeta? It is 1.9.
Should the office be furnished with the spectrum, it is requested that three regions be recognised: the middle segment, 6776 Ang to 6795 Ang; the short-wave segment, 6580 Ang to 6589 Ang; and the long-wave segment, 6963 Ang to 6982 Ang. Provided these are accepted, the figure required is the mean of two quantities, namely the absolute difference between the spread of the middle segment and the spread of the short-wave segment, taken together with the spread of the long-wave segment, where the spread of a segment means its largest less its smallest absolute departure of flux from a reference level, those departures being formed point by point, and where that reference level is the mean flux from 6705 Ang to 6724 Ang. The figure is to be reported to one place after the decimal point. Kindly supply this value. 1.8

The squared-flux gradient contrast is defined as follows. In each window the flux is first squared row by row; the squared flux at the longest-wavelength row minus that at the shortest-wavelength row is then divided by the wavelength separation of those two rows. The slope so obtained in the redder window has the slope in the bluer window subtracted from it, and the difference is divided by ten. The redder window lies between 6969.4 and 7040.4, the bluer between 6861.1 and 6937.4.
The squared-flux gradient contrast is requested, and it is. 0.2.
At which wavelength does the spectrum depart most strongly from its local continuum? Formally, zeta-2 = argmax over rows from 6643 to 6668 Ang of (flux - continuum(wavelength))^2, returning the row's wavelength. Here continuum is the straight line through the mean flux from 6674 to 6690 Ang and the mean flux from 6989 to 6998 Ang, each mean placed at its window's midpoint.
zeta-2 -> 6645.02 Ang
